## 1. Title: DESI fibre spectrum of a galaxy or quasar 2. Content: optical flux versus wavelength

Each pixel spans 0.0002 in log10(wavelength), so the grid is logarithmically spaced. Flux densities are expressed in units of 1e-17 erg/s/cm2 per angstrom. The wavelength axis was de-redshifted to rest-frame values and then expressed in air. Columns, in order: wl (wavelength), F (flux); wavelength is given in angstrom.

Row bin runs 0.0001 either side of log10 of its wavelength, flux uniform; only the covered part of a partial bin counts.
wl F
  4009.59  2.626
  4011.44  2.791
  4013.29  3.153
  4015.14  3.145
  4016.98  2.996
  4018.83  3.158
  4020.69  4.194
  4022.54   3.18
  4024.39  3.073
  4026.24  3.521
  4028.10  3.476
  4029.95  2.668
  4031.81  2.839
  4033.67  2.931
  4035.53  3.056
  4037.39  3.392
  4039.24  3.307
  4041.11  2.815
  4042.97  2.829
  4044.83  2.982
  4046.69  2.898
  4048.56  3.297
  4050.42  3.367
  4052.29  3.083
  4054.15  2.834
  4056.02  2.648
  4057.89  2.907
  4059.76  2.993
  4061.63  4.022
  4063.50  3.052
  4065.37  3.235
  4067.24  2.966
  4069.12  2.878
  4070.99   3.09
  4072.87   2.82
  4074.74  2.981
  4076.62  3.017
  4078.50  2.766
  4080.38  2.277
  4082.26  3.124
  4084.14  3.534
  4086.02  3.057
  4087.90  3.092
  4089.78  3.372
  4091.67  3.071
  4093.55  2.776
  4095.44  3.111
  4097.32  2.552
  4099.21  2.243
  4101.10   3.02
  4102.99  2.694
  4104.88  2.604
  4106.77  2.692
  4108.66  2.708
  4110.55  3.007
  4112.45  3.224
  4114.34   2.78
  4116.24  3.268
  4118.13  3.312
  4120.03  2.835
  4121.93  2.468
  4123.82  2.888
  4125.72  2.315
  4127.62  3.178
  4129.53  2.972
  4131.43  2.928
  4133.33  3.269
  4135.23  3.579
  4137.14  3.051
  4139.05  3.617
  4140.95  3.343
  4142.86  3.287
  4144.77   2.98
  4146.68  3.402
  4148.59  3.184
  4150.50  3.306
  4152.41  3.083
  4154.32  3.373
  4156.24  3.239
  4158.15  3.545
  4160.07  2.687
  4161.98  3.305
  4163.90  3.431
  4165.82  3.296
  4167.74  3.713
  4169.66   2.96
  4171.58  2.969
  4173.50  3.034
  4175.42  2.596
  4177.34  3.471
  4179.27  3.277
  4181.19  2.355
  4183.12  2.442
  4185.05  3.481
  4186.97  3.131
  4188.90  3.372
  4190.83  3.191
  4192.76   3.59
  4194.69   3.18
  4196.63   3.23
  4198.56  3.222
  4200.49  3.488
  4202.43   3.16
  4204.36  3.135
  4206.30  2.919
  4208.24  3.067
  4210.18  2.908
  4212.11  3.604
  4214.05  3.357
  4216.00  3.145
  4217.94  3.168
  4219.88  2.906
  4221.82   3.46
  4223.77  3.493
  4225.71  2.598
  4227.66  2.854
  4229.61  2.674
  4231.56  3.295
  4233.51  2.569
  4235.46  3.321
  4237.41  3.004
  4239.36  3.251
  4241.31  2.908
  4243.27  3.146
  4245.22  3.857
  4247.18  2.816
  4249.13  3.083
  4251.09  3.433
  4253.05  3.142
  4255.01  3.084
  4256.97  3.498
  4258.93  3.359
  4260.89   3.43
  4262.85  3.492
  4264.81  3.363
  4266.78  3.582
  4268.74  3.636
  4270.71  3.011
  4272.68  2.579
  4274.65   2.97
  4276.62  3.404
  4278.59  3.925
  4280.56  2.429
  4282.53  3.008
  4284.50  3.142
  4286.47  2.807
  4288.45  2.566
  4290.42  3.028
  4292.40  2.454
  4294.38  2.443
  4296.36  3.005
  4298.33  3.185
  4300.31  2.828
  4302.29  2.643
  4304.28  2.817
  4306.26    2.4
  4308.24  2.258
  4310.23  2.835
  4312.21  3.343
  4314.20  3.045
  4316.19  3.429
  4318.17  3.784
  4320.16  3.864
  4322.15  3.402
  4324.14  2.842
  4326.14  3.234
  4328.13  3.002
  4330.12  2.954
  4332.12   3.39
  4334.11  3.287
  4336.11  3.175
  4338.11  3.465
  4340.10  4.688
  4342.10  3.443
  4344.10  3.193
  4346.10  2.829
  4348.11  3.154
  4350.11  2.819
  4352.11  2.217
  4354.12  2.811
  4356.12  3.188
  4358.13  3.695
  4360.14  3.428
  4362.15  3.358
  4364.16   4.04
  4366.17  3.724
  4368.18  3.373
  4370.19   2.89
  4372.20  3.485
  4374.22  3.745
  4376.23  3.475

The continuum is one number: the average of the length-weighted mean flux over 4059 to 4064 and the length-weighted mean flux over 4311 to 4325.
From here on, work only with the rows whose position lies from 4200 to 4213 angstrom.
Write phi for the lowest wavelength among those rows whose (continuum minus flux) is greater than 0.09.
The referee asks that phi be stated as 4202.43 angstrom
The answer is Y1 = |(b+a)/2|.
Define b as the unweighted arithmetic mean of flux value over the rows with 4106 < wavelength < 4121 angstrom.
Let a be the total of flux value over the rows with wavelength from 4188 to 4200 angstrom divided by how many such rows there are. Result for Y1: 3.14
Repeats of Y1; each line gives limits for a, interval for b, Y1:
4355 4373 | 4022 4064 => 3.28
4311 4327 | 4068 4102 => 3.15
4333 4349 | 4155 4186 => 3.26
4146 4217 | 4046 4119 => 3.08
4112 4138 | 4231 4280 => 3.13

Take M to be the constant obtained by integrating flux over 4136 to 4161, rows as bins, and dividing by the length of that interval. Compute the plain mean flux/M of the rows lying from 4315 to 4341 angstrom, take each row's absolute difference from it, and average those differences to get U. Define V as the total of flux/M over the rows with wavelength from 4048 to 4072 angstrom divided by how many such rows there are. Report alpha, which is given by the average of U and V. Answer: 0.529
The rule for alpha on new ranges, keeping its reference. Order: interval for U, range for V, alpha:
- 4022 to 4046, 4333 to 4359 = 0.533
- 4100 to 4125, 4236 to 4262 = 0.532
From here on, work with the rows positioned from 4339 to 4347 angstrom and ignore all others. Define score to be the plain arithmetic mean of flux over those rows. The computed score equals 3.54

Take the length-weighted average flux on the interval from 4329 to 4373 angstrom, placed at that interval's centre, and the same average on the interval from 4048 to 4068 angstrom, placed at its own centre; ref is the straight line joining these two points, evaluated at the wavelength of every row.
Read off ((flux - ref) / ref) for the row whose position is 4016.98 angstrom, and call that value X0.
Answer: -0.03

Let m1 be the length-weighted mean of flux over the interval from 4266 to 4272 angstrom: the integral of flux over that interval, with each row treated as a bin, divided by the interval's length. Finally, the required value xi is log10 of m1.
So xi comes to 0.526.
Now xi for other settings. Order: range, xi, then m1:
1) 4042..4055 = 0.483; 3.0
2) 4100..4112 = 0.447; 2.8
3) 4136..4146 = 0.514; 3.3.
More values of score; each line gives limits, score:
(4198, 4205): 3.25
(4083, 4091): 3.26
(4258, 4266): 3.41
